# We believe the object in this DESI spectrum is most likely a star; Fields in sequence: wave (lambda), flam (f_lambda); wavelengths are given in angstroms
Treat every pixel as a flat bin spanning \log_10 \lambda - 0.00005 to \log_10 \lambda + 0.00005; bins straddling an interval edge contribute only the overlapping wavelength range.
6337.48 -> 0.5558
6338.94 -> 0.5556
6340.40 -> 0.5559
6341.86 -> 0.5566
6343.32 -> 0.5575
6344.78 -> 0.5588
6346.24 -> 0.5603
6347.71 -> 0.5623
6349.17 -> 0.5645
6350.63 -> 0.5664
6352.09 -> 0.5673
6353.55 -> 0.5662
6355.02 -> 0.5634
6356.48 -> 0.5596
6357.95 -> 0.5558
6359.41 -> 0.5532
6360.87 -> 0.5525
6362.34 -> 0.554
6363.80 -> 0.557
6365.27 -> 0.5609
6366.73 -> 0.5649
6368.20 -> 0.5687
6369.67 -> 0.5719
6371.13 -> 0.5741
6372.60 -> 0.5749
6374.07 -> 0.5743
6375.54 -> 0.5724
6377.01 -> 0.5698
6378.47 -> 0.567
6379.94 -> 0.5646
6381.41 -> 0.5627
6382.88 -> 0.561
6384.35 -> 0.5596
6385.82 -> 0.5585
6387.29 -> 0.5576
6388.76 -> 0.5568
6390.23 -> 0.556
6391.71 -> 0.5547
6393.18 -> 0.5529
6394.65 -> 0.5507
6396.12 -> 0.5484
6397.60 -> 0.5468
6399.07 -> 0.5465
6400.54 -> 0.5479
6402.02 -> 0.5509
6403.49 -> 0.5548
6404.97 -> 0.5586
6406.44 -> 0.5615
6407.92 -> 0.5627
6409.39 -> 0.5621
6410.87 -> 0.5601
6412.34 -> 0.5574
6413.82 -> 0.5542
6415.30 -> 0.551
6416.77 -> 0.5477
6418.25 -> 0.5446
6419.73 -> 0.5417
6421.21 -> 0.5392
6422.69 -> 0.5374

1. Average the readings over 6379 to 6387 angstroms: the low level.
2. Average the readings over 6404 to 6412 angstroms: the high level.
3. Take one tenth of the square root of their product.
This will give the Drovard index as 0.0561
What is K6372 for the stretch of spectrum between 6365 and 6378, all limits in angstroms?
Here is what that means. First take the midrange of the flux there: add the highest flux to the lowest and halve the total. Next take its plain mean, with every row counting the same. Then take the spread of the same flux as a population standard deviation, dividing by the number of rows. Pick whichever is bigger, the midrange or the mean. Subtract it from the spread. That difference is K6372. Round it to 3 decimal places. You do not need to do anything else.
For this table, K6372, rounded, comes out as -0.566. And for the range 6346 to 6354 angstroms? -0.562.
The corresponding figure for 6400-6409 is -0.551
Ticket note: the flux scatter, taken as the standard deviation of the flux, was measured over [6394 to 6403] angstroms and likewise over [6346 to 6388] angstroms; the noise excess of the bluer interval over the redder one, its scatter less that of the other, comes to 0.005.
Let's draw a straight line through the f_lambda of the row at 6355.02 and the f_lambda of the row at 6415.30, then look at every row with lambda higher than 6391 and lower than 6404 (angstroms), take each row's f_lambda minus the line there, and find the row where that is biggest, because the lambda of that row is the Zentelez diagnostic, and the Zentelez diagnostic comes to 6403.49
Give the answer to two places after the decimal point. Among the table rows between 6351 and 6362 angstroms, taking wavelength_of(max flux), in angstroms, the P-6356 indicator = 6352.09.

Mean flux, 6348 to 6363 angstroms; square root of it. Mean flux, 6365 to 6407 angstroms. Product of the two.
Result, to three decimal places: 0.419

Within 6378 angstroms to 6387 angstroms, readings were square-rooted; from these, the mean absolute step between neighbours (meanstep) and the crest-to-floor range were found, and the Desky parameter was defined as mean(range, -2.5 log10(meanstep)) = 3.69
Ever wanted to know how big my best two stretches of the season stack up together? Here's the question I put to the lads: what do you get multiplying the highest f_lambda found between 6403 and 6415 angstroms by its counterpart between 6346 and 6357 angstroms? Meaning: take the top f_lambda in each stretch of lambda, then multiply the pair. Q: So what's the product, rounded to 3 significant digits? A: 0.319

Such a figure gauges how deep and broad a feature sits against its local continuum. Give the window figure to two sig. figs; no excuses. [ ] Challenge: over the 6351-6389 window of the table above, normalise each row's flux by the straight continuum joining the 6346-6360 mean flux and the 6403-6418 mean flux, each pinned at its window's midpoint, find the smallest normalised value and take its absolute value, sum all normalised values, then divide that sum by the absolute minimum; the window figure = 27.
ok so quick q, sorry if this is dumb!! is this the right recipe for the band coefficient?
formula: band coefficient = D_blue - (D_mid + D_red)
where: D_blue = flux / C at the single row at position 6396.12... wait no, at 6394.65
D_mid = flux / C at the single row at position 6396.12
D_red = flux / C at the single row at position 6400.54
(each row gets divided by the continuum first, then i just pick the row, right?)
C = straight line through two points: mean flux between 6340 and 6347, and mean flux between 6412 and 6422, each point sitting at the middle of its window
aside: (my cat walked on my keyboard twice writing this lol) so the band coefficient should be -0.99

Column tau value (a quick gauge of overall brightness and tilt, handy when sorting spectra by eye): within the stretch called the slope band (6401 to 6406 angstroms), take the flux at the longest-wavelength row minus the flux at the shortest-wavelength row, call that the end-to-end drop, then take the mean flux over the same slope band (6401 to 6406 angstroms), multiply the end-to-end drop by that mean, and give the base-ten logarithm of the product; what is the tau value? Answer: -2.37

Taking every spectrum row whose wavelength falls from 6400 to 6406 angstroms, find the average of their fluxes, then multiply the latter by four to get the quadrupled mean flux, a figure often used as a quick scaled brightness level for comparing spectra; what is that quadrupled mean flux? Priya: 2.21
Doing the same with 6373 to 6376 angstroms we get 2.29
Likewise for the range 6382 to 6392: 2.23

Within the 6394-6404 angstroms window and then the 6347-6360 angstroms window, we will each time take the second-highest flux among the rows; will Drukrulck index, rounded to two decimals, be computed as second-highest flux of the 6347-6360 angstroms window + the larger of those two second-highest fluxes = 1.13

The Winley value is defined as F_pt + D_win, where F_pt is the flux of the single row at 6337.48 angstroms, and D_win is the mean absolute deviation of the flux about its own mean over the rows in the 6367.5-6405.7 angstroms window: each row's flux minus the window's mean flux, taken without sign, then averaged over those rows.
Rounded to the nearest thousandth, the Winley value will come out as 0.564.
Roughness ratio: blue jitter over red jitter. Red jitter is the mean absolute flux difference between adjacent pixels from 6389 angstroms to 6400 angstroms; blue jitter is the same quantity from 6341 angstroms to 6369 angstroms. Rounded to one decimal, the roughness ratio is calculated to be 1.5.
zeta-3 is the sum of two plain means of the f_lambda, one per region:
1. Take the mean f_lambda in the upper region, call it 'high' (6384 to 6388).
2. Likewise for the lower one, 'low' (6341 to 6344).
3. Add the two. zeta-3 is 1.116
